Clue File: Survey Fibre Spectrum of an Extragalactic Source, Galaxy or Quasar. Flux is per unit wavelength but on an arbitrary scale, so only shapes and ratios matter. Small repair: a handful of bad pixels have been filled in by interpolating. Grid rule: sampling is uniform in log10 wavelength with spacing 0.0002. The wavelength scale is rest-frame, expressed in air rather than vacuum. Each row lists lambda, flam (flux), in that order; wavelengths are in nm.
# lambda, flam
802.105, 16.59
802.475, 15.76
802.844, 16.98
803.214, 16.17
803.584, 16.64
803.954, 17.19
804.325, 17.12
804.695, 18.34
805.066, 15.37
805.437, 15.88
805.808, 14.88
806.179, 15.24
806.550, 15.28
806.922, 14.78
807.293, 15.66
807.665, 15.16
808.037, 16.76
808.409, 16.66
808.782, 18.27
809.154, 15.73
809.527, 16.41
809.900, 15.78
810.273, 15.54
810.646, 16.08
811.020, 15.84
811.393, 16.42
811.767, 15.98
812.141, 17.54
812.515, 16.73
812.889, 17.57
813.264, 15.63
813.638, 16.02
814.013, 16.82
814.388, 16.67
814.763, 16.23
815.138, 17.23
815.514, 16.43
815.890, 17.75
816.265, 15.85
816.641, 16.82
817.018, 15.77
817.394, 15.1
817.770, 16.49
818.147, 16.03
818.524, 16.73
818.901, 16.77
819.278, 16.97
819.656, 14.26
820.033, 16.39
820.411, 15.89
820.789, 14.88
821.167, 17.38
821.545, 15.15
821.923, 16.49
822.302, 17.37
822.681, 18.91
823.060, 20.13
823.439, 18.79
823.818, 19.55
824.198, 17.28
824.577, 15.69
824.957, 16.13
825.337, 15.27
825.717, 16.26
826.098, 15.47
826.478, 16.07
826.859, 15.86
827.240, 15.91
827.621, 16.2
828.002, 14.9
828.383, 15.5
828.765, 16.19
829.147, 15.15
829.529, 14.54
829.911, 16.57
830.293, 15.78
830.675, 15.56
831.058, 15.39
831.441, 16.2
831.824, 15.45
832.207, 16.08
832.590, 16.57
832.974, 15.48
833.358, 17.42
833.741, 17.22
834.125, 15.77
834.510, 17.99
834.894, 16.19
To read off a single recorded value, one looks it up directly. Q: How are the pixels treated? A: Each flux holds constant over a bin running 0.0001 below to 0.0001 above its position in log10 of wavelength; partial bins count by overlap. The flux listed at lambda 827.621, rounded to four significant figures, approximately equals 16.20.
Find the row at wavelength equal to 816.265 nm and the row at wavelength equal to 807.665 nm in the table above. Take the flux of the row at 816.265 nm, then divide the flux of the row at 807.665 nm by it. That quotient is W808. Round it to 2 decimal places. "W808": 0.96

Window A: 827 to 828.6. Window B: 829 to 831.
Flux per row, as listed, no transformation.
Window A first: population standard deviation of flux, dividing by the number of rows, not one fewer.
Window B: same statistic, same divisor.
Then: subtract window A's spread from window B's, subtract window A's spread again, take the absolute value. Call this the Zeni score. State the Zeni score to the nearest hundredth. 0.30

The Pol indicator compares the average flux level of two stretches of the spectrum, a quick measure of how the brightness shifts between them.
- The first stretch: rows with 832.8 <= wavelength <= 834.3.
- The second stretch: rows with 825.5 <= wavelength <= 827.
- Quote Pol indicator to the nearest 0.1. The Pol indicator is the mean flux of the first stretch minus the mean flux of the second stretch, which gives 0.6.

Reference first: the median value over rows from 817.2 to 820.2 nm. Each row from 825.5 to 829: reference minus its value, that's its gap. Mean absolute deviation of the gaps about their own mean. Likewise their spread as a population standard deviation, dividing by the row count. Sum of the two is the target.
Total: 0.8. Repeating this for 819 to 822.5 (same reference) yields 2.0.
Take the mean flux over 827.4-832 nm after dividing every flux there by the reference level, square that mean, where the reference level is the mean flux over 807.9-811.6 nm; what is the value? 0.91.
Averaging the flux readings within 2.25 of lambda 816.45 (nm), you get 16.4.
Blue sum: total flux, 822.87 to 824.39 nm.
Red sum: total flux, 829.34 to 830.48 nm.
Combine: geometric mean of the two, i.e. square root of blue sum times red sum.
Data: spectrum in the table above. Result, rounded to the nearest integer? 60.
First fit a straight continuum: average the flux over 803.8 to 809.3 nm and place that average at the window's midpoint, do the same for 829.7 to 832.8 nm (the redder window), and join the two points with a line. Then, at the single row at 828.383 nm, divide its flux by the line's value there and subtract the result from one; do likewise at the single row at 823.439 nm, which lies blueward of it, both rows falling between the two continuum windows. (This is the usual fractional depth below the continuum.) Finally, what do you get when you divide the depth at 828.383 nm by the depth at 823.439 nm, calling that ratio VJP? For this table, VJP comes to -0.17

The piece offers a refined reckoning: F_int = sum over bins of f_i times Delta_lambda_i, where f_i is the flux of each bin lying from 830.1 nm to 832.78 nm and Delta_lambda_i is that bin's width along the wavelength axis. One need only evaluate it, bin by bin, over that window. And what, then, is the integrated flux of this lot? 42.5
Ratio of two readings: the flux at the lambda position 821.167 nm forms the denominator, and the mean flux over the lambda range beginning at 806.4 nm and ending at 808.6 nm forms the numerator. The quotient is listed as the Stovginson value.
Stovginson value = 0.90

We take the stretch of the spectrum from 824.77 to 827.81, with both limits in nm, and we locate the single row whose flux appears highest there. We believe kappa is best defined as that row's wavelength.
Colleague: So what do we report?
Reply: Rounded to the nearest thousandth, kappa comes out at 825.717 nm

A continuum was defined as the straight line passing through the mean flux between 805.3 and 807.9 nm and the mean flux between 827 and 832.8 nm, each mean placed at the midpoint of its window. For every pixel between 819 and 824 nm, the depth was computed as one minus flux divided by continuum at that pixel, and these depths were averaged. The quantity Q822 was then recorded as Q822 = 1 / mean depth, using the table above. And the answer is -10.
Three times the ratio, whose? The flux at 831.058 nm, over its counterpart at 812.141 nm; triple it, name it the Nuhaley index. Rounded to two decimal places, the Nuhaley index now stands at 2.63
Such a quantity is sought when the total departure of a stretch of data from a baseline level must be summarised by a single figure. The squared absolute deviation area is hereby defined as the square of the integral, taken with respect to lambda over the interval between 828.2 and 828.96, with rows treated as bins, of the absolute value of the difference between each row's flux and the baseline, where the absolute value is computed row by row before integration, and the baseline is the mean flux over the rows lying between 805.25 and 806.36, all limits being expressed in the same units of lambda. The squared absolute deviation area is 0.15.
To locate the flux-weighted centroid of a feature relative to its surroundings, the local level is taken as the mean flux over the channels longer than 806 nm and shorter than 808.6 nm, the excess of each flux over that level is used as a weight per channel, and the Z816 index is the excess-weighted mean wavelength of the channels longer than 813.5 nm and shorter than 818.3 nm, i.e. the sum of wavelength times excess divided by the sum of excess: 815.48 nm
